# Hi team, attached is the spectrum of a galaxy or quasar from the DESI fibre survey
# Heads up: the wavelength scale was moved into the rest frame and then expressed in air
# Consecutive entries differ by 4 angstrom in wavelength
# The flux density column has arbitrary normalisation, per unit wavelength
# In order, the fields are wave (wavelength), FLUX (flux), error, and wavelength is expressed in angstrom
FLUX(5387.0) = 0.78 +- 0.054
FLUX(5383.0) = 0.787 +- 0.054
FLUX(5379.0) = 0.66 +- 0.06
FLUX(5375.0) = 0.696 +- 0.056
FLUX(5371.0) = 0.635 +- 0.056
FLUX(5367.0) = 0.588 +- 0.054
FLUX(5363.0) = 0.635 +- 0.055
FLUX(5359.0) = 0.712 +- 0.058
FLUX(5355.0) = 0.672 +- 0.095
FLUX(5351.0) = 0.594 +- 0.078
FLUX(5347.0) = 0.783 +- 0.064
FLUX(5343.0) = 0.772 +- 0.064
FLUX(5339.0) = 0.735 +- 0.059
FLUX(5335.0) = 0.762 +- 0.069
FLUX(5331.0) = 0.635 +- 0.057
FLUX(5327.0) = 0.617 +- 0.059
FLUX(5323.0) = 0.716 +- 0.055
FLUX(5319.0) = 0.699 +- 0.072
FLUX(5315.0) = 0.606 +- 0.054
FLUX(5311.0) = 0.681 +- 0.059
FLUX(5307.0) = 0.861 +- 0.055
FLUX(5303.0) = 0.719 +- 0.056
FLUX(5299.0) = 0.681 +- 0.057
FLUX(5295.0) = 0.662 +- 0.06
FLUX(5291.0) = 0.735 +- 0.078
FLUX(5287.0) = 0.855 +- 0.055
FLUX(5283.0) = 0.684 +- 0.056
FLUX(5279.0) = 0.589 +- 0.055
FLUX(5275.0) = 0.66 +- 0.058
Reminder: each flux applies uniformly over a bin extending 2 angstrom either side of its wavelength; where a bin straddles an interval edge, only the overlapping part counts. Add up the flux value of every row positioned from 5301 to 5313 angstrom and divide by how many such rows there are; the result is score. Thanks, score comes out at 0.754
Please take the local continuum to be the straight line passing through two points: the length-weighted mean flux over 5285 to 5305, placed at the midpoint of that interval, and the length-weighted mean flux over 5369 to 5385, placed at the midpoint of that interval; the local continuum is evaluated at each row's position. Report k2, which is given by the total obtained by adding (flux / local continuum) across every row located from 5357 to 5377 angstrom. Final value 4.7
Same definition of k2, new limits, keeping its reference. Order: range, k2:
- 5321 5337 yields 3.8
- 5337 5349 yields 3.2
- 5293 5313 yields 5.0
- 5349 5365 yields 3.7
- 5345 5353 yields 1.9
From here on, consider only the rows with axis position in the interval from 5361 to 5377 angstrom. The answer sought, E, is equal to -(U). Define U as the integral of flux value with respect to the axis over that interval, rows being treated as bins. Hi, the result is -10.2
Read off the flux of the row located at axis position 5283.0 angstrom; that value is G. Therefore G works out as 0.684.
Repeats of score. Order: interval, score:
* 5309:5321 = 0.662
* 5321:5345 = 0.706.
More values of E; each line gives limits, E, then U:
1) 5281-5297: -11.7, 11.7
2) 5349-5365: -10.5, 10.5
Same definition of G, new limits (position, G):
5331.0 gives 0.635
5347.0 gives 0.783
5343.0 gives 0.772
